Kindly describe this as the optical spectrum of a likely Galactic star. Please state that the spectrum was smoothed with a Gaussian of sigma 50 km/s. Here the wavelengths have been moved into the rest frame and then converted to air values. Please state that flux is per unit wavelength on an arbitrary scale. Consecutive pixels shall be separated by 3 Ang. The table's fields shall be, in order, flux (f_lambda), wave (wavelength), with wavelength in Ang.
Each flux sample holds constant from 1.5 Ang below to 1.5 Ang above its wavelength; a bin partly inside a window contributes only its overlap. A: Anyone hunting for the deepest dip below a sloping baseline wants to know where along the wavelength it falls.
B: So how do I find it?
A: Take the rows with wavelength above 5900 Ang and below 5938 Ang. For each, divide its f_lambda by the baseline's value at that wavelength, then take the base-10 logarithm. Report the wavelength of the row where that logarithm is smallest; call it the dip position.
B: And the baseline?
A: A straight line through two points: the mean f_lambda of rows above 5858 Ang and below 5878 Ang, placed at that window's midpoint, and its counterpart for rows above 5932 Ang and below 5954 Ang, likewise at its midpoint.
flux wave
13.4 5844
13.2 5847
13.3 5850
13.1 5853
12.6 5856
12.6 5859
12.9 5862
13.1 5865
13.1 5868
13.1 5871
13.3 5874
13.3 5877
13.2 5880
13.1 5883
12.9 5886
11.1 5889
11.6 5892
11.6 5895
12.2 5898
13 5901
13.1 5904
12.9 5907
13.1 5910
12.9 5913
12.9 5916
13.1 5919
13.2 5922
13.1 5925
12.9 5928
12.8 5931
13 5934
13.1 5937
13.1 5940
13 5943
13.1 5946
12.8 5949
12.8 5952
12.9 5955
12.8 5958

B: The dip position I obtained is 5931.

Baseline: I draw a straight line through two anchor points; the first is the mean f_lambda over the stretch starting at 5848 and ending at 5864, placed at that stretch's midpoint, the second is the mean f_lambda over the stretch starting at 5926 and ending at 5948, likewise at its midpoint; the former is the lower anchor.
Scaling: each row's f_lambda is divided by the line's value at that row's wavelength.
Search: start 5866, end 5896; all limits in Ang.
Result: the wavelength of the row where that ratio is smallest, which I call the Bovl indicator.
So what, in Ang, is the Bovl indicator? 5889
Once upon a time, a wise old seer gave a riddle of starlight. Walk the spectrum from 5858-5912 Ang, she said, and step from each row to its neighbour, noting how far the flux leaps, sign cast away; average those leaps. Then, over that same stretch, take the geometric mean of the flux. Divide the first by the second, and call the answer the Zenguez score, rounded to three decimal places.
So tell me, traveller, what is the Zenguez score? 0.025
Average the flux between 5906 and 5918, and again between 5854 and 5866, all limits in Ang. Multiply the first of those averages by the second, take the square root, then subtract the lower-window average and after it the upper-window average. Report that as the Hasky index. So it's -12.9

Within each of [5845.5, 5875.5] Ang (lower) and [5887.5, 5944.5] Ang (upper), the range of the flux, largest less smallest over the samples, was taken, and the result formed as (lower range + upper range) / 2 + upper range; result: 3.5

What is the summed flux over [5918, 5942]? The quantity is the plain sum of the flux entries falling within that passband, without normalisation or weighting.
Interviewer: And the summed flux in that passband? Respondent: 104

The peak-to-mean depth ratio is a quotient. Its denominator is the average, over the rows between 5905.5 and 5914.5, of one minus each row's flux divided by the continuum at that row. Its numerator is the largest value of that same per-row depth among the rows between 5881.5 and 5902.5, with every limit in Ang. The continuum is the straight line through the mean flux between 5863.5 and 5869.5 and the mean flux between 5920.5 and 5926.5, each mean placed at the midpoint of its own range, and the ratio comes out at 11.8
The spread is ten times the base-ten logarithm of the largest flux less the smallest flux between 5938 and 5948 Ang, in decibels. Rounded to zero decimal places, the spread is -10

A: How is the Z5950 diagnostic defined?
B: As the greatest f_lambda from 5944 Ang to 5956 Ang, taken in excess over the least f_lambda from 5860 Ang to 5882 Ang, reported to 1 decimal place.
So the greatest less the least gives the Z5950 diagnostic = 0.2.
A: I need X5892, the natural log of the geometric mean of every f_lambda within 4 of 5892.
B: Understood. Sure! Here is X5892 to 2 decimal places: 2.44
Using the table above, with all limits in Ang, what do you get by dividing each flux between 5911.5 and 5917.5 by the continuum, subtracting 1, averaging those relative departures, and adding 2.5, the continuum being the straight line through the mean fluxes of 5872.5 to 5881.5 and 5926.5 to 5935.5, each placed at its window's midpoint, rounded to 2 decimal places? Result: 2.49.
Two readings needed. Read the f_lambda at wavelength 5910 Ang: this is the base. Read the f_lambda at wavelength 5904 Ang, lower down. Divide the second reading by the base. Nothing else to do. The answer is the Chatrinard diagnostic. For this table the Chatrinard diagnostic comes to 1.00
